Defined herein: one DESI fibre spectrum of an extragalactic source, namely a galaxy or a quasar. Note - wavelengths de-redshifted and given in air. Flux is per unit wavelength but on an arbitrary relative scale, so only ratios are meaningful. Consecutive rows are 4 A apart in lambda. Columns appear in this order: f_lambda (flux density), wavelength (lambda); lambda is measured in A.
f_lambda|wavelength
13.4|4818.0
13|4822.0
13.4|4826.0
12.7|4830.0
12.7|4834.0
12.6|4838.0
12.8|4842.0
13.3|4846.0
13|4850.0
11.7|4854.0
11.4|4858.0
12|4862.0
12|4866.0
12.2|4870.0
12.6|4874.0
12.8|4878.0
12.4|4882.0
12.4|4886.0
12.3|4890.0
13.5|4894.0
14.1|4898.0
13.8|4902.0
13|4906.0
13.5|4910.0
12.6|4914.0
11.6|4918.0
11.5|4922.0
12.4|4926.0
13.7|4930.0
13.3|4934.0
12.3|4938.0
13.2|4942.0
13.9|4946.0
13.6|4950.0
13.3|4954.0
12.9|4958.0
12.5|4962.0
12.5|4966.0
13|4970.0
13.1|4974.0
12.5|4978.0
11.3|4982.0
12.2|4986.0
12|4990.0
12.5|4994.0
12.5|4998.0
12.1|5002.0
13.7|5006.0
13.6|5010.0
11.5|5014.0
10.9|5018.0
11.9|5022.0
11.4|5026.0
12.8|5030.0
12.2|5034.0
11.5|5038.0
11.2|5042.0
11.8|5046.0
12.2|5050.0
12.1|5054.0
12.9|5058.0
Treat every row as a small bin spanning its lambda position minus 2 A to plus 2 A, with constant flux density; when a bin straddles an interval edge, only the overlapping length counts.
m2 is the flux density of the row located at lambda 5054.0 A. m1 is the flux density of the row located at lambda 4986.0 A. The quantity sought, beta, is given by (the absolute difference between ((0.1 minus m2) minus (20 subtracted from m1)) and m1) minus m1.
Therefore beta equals 4.2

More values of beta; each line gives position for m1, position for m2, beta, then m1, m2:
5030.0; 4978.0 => 5.2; 12.8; 12.5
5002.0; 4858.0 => 3.4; 12.1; 11.4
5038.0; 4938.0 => 3.7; 11.5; 12.3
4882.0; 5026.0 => 3.7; 12.4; 11.4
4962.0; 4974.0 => 5.5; 12.5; 13.1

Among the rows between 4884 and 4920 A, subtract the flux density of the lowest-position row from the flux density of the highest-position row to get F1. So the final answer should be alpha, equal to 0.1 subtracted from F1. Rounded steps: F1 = -0.8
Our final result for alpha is -0.90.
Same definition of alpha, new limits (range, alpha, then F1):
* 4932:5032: -0.60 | -0.5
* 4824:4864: -1.50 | -1.4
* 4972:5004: -1.10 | -1.0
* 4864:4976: 1.00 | 1.1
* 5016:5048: 0.80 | 0.9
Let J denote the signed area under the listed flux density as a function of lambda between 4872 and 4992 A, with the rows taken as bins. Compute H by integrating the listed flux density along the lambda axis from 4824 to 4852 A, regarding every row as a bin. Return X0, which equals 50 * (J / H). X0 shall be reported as 212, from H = 362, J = 1535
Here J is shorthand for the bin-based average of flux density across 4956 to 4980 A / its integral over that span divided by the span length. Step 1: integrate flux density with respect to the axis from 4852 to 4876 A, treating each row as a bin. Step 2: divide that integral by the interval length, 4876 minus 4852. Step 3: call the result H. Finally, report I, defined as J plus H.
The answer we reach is 24.7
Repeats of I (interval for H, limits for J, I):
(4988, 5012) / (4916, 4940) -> 25.2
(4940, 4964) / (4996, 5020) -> 25.6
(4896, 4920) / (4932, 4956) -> 26.4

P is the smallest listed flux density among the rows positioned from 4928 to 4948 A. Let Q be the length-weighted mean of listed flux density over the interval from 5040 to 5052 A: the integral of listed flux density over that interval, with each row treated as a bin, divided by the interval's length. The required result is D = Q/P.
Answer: 0.95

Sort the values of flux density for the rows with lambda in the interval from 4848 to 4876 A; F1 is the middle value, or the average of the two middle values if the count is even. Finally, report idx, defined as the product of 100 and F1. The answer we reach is 1200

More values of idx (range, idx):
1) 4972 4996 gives 1235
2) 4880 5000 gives 1255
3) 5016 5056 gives 1185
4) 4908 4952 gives 1320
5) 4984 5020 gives 1220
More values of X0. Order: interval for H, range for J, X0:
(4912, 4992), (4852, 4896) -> 27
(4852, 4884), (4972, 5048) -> 119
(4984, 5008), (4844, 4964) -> 255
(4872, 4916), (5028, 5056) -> 29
